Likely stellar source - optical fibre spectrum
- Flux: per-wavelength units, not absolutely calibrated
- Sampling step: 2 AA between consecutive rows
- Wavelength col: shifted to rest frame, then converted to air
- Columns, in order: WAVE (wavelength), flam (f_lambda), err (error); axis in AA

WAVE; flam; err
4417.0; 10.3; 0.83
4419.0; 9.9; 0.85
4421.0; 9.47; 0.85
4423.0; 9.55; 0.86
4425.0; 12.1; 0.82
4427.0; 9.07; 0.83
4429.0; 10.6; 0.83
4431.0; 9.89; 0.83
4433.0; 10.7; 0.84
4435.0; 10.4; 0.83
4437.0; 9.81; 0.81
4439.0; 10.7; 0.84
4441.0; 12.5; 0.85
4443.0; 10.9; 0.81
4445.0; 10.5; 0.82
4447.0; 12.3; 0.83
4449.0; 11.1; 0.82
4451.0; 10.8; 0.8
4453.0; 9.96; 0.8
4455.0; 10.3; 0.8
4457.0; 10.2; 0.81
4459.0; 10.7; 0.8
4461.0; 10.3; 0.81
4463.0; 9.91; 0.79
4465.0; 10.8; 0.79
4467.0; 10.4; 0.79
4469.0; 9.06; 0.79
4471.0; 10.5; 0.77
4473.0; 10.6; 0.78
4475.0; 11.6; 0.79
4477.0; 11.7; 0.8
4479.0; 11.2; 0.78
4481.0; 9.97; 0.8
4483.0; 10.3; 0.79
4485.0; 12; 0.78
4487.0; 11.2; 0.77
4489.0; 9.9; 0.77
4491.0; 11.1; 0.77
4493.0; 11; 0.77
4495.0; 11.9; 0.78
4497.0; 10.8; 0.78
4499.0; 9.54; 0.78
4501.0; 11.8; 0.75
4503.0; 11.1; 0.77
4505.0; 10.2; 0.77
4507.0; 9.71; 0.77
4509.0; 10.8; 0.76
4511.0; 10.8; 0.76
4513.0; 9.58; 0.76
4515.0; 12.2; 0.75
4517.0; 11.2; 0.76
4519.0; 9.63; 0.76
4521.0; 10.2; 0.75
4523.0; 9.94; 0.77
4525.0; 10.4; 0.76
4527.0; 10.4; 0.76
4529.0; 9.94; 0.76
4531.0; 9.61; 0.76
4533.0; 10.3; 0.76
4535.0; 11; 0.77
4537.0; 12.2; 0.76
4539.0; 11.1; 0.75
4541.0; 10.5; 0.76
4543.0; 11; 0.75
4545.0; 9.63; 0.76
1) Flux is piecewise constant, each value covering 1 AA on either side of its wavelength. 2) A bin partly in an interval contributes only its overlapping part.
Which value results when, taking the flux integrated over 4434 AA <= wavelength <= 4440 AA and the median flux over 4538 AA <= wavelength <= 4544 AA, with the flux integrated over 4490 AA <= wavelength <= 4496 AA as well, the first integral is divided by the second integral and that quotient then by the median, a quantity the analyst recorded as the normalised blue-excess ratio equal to 0.0826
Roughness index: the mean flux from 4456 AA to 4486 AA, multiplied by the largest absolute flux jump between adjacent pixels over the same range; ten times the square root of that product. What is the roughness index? 42.5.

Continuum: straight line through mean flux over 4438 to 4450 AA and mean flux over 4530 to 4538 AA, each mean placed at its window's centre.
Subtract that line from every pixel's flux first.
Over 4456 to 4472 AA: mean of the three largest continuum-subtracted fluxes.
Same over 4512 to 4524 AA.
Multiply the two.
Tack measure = -0.17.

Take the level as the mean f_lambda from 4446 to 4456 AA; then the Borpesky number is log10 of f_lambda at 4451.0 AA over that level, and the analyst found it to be -0.004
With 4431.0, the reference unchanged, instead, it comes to -0.042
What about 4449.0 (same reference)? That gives 0.008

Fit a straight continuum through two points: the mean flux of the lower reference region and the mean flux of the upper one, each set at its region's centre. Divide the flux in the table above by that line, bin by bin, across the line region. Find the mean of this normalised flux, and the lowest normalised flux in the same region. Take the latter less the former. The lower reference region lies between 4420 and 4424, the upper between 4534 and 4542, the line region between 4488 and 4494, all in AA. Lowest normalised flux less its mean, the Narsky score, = -0.070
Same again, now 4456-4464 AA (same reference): -0.041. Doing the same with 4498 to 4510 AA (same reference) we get -0.086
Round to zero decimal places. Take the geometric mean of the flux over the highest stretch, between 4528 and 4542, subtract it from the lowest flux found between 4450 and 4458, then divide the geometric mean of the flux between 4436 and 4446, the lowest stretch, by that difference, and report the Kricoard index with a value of -16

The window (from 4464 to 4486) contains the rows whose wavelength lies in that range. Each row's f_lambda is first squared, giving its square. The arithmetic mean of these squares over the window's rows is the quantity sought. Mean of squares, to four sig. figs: 116.0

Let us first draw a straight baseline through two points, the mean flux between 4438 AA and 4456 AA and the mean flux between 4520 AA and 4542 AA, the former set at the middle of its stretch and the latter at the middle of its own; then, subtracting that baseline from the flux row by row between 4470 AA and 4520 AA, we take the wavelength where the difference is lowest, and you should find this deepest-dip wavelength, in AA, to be 4499.0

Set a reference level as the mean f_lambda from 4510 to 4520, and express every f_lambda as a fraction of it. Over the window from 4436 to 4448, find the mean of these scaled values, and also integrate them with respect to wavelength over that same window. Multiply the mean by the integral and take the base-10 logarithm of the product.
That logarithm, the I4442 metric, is 1.11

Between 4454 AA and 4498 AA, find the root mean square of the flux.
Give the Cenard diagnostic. 10.73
